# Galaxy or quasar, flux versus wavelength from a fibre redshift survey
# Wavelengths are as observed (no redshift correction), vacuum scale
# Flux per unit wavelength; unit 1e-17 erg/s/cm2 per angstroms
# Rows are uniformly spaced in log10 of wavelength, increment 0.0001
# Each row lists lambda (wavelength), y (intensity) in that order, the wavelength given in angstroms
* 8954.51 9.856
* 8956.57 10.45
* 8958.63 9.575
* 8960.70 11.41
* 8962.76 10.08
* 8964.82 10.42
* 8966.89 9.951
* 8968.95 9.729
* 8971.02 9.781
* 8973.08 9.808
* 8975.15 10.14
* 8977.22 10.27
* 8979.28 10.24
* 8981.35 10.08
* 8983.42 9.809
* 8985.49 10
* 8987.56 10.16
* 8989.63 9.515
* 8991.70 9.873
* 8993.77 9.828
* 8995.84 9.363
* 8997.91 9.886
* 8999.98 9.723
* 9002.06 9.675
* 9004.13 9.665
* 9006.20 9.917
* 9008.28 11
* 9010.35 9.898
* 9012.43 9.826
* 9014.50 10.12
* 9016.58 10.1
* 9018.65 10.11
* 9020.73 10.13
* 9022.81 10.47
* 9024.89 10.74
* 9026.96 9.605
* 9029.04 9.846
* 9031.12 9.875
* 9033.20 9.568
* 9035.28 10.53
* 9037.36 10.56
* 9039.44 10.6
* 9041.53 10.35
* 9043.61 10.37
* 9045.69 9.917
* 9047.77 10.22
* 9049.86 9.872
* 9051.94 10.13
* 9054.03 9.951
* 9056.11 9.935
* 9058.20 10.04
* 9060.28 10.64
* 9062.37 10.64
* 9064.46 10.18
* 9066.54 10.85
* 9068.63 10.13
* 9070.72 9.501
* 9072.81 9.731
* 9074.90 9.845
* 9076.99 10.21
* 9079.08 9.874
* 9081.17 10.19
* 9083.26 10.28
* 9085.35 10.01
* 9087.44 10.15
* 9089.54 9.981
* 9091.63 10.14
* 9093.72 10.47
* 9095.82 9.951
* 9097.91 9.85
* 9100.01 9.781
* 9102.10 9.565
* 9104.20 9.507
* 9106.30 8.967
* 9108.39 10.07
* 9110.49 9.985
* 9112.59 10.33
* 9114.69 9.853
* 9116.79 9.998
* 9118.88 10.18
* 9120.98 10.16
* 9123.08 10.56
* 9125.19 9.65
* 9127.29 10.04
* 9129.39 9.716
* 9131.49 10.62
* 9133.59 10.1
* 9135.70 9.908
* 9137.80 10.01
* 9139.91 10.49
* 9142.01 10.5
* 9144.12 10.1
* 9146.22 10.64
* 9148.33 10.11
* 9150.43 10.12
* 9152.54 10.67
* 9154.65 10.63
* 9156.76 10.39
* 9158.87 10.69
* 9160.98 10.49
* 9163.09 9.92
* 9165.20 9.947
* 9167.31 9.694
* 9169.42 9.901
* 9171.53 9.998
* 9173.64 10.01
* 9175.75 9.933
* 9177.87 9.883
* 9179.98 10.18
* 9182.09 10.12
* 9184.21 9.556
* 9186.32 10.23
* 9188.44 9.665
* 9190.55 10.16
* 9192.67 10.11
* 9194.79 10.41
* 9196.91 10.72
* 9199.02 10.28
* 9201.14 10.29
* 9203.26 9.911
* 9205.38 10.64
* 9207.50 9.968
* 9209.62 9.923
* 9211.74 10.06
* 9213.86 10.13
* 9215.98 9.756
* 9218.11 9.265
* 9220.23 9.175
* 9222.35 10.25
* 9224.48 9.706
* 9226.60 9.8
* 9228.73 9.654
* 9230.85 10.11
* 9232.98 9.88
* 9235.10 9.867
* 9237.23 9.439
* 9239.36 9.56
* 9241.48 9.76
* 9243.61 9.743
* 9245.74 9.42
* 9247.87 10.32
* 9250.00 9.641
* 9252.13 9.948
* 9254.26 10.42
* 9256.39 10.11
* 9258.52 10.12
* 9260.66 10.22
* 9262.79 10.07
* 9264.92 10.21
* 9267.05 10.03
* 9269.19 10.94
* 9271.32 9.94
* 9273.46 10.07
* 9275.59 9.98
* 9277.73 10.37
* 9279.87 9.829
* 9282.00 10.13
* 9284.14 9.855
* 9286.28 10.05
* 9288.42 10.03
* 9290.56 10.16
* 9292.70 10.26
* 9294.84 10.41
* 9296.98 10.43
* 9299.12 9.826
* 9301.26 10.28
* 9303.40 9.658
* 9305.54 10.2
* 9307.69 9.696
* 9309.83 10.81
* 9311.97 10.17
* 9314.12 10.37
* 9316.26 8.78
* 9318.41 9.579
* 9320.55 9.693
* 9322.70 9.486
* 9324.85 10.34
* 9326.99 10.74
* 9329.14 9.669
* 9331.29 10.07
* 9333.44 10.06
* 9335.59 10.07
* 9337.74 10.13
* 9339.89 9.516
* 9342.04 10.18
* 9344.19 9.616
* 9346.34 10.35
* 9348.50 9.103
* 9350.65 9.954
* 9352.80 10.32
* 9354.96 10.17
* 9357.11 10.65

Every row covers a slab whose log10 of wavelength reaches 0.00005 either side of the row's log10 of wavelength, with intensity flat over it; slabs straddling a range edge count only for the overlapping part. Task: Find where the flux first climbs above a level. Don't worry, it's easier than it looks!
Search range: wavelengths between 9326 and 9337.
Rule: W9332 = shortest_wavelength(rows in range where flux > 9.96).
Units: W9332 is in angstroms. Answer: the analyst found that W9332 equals 9326.99 angstroms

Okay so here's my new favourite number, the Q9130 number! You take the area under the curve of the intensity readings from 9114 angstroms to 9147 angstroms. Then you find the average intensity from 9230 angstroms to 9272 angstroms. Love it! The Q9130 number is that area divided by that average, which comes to 34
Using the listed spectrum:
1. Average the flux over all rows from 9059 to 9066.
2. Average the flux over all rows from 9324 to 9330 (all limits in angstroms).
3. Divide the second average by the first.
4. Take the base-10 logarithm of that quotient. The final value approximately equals -0.010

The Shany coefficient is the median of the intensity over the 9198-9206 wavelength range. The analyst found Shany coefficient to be 10.3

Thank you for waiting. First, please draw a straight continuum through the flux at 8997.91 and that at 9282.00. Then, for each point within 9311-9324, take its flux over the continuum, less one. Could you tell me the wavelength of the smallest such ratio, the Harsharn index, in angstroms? 9316.26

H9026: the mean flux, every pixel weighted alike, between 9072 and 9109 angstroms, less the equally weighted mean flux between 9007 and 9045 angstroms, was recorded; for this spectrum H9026 -0.28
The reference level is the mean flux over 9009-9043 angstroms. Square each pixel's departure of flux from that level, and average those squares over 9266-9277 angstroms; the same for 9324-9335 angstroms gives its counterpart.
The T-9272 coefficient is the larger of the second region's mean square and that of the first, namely 0.14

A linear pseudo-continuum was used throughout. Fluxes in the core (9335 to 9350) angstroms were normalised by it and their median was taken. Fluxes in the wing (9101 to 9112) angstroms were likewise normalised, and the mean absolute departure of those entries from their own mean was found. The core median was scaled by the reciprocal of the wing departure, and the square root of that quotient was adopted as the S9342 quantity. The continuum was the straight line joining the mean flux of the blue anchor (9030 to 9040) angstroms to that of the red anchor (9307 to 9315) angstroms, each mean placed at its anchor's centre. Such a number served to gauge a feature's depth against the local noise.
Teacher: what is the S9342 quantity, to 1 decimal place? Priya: 5.5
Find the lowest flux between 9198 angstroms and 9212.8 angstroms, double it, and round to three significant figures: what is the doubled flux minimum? 19.8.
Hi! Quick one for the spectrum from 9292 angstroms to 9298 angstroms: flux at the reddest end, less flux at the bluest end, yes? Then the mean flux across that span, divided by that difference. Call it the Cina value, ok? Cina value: 61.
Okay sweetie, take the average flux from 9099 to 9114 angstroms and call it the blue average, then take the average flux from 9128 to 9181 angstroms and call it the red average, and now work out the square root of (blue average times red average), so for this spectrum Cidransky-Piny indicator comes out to 9.96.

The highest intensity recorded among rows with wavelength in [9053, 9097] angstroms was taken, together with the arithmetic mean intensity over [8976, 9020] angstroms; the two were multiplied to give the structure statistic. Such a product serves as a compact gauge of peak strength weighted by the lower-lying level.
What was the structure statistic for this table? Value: 108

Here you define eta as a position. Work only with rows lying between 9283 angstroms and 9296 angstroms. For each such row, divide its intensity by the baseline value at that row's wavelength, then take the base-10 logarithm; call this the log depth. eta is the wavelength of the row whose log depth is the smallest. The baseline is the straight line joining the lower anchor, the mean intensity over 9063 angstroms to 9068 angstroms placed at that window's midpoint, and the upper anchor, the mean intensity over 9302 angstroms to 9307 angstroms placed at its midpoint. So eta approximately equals 9284.14 angstroms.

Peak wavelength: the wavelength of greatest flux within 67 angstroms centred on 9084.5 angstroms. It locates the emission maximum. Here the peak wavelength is 9066.54 angstroms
